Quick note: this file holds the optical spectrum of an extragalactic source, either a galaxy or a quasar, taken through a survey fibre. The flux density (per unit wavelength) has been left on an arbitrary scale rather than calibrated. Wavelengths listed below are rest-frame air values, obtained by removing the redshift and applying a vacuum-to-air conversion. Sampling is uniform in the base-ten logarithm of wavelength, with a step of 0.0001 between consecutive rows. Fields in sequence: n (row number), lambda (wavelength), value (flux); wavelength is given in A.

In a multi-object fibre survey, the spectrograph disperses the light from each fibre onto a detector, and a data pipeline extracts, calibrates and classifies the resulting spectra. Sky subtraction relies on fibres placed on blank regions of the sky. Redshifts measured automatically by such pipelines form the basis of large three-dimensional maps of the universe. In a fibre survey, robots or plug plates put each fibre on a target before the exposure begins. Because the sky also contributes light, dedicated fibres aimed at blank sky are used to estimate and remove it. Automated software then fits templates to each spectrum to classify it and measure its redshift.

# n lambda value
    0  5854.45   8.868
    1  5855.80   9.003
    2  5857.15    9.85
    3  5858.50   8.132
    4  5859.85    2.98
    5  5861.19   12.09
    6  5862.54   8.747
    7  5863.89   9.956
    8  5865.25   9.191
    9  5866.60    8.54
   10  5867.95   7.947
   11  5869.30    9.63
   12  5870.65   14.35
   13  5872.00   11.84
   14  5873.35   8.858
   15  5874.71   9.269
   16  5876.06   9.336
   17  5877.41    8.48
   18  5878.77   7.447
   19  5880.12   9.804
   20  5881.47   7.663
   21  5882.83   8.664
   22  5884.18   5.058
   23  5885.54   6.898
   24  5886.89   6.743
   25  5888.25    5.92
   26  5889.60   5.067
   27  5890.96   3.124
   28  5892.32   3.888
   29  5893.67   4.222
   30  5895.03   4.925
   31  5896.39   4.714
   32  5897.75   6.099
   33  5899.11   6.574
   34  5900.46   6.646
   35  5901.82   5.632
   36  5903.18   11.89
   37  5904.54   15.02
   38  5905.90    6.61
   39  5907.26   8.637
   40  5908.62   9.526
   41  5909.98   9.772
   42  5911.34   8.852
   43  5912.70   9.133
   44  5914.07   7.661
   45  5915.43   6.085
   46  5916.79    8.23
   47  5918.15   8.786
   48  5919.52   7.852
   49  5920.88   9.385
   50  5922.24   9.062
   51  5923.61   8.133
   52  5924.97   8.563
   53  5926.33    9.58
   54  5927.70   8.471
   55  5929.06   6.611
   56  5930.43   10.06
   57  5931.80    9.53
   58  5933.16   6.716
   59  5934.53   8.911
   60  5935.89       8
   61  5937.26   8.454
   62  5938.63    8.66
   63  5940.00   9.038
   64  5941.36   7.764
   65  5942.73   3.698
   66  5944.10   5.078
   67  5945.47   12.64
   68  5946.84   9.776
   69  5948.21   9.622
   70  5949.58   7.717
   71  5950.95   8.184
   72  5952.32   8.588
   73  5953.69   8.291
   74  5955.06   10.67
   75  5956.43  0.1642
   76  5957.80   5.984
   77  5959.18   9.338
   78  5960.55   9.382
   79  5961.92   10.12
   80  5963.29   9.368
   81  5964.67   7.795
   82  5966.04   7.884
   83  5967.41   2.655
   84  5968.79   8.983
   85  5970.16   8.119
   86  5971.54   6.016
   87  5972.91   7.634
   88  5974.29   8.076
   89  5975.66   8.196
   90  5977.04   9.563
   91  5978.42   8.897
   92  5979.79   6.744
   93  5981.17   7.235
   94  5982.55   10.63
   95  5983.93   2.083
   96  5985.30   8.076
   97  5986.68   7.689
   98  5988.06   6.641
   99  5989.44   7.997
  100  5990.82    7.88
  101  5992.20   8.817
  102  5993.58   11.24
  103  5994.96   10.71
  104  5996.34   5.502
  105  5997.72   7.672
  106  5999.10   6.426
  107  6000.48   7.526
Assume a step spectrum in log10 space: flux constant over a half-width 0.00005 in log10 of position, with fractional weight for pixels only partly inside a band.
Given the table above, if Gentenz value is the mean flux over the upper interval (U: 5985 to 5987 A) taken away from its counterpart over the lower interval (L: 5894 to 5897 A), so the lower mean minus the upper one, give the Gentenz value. -3.1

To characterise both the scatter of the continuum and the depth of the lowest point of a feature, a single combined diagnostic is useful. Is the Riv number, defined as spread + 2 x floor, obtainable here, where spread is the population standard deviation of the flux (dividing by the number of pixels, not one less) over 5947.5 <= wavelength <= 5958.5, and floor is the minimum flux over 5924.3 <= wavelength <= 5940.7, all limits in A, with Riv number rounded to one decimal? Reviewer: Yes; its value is 16.2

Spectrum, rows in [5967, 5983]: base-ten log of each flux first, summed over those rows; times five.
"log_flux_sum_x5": 52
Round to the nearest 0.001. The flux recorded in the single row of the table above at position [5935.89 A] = 8.000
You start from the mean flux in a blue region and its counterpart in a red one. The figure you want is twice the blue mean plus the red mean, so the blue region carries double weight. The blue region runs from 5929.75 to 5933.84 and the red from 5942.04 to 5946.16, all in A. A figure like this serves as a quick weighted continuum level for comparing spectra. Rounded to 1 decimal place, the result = 24.7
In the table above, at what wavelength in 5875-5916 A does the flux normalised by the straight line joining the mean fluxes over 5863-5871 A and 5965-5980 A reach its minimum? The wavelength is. 5890.96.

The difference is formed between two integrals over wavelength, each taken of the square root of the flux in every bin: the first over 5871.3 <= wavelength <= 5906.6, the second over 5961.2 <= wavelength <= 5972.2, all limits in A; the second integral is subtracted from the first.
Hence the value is 64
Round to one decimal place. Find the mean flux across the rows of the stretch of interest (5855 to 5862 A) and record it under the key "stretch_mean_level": 8.4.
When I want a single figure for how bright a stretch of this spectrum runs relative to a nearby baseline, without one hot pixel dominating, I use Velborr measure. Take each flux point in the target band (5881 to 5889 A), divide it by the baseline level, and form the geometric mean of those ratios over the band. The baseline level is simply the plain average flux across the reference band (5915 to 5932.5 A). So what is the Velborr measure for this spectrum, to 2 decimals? 0.79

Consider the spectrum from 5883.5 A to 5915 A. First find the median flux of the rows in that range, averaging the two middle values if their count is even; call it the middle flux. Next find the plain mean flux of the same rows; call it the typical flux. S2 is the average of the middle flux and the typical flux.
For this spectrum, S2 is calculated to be 6.84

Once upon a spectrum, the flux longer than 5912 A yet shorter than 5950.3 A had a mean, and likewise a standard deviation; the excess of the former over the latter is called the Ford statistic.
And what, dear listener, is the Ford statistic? 6.7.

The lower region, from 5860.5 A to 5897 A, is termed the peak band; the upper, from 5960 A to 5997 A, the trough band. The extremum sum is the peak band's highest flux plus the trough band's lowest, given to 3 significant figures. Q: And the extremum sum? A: 16.4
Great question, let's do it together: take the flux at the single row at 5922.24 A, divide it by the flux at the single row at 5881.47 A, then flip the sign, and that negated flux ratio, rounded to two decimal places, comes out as -1.18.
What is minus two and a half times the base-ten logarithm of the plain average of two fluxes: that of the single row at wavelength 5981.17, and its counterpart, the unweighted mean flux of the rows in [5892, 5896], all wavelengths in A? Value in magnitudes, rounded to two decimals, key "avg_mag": -1.91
